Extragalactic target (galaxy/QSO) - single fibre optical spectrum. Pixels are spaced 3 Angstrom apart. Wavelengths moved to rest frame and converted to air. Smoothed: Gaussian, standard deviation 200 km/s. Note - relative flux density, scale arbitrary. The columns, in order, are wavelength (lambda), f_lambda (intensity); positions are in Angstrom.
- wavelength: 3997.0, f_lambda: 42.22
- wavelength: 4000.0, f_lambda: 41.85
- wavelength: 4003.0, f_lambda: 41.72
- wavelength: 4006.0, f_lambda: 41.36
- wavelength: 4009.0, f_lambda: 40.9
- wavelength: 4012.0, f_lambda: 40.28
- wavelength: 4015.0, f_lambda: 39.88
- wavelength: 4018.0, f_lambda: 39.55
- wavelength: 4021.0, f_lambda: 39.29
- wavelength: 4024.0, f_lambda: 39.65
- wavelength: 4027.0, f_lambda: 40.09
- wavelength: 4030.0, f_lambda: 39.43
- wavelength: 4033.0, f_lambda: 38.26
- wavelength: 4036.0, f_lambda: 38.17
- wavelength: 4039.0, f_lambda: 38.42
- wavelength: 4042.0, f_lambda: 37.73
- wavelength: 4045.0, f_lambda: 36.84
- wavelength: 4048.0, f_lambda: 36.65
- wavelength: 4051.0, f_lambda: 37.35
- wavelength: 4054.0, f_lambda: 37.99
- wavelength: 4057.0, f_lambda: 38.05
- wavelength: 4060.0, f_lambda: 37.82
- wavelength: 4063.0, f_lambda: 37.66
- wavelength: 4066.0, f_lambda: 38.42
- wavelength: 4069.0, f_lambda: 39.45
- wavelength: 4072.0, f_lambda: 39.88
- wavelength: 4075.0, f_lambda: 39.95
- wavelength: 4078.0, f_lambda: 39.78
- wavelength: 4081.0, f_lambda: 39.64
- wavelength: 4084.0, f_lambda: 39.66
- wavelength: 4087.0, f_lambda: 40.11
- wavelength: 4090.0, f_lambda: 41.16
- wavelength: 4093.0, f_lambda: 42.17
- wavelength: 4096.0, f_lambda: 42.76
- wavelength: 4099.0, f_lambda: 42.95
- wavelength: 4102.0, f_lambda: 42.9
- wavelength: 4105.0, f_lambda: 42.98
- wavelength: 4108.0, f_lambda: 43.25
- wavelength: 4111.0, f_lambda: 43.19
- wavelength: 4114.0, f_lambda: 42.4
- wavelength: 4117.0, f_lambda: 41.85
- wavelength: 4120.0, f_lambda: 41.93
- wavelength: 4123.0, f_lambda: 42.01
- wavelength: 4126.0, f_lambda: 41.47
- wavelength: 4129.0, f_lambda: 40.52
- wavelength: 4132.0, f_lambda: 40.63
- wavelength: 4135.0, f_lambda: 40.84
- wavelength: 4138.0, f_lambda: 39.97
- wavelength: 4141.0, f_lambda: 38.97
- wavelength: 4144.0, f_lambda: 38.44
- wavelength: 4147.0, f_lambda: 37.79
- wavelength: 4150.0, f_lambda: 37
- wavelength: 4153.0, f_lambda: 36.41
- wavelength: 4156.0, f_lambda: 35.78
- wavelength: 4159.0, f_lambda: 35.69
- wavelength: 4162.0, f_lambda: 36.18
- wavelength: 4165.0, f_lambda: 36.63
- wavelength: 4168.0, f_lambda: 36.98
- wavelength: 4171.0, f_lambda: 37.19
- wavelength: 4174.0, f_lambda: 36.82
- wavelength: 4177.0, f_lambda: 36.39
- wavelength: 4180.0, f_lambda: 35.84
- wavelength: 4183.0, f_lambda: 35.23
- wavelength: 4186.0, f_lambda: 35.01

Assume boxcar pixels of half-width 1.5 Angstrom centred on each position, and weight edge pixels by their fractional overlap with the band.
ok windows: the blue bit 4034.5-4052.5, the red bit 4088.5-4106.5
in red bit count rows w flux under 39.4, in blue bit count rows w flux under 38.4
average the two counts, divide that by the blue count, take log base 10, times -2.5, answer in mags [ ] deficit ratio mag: 0.8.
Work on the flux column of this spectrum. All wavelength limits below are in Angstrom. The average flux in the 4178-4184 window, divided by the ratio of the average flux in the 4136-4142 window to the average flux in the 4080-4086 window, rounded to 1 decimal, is 35.7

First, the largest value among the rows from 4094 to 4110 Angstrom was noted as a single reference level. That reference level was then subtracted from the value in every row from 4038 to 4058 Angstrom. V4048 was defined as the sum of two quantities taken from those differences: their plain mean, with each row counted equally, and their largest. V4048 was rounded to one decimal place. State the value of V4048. -10.5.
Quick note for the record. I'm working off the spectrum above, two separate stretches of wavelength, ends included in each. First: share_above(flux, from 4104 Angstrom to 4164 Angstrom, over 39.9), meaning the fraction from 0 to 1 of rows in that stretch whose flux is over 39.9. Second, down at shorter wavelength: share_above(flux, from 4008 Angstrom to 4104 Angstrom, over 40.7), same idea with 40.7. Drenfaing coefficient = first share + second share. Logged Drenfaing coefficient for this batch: 0.79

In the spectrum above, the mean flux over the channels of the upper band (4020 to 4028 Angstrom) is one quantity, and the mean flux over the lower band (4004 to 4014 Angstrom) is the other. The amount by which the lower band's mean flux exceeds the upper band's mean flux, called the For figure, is 1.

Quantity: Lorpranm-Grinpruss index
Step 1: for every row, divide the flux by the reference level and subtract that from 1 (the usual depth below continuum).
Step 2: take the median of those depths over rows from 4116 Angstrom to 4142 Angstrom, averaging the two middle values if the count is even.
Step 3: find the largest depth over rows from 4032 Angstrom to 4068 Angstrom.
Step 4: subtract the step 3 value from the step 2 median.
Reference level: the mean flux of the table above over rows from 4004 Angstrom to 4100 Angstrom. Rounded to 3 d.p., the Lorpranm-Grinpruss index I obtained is -0.106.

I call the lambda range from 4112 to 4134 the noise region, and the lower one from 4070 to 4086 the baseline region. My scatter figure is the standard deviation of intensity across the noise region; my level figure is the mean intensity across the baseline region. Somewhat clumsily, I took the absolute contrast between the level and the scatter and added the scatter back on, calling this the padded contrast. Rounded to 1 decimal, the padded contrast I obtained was 39.8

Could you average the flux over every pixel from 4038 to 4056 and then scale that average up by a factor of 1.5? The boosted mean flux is 56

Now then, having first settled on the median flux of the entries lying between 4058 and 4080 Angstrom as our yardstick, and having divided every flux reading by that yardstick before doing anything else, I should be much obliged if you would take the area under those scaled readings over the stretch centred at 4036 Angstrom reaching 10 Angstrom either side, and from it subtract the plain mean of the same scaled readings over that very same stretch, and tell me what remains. 19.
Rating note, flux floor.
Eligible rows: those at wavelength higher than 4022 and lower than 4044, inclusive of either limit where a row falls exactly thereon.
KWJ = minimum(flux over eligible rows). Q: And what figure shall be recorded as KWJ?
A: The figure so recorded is 37.73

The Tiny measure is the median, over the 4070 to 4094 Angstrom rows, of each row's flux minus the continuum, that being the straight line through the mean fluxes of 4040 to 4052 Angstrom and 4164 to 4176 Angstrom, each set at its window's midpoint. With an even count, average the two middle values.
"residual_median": 2.8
